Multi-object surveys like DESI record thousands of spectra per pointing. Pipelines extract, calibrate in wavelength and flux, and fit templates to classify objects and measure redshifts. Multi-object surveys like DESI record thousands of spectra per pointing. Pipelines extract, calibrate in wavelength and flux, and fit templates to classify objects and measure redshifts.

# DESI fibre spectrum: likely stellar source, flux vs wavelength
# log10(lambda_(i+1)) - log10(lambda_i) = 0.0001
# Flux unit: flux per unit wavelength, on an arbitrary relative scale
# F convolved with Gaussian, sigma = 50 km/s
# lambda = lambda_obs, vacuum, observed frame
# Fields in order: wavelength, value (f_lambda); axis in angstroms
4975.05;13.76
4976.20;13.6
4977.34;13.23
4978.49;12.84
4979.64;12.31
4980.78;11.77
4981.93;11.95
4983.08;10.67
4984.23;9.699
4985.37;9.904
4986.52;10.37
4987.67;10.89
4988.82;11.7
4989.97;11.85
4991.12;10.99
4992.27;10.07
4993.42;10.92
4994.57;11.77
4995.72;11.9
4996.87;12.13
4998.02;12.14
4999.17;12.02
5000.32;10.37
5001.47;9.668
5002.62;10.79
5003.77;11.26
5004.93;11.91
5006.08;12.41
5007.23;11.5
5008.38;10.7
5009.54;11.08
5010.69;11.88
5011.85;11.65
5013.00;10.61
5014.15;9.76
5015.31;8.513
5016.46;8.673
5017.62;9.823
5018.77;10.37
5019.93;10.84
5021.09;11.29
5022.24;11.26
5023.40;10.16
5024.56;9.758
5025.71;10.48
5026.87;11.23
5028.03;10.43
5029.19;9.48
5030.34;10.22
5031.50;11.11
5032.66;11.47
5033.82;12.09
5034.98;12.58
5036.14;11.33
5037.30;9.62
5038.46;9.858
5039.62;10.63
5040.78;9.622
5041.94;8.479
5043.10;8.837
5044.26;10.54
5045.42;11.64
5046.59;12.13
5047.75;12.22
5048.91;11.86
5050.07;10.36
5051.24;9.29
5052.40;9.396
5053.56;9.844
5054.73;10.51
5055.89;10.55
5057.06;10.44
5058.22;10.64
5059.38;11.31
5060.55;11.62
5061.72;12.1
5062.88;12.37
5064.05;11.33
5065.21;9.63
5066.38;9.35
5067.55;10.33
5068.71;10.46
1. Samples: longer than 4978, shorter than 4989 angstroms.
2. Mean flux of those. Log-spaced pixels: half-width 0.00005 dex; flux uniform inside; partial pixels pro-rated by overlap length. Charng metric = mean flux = 11.2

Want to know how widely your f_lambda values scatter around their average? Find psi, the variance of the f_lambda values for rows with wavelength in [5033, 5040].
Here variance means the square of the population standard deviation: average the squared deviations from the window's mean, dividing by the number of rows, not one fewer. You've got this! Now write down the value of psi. 1.2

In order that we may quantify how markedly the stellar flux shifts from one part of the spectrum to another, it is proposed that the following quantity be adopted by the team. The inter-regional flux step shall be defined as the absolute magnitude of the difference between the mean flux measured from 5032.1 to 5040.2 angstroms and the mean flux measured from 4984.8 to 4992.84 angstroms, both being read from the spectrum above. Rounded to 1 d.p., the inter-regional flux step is 0.3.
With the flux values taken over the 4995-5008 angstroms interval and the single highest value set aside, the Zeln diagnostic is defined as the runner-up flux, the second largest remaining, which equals 12.14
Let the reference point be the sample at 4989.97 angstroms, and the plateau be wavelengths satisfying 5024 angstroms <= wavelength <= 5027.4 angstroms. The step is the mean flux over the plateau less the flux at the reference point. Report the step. -1.4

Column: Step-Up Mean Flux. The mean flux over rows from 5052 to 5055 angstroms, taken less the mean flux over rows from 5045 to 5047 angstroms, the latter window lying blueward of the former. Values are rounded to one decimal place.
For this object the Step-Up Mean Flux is -2.0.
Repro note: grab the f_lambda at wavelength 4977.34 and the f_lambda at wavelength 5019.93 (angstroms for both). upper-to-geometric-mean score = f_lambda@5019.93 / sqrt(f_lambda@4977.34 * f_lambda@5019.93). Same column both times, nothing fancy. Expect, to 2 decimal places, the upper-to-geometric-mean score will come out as 0.91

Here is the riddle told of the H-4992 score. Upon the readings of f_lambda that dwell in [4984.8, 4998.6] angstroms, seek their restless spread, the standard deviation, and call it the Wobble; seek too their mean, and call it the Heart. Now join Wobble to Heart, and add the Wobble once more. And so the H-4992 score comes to 12.8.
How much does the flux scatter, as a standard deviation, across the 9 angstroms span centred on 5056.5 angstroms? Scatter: 0.7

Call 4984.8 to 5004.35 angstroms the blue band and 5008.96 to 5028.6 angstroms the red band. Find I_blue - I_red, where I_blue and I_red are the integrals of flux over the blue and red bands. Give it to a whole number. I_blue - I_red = 12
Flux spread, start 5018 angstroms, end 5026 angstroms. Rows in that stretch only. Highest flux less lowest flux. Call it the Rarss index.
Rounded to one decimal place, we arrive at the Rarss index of 1.5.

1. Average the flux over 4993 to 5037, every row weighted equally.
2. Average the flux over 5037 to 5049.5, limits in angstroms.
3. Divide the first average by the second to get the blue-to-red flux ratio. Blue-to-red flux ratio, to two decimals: 1.04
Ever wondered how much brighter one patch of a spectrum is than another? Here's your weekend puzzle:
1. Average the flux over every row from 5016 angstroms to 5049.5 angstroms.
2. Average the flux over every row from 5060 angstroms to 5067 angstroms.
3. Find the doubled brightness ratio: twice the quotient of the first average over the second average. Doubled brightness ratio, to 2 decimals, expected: 1.92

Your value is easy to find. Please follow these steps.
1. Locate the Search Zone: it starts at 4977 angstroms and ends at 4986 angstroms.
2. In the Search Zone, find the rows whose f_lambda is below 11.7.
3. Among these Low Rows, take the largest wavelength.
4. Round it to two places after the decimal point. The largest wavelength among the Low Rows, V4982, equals 4985.37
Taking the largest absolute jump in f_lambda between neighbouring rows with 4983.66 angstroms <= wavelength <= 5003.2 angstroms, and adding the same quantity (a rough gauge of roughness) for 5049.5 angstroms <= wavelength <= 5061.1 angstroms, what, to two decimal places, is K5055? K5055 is 2.72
